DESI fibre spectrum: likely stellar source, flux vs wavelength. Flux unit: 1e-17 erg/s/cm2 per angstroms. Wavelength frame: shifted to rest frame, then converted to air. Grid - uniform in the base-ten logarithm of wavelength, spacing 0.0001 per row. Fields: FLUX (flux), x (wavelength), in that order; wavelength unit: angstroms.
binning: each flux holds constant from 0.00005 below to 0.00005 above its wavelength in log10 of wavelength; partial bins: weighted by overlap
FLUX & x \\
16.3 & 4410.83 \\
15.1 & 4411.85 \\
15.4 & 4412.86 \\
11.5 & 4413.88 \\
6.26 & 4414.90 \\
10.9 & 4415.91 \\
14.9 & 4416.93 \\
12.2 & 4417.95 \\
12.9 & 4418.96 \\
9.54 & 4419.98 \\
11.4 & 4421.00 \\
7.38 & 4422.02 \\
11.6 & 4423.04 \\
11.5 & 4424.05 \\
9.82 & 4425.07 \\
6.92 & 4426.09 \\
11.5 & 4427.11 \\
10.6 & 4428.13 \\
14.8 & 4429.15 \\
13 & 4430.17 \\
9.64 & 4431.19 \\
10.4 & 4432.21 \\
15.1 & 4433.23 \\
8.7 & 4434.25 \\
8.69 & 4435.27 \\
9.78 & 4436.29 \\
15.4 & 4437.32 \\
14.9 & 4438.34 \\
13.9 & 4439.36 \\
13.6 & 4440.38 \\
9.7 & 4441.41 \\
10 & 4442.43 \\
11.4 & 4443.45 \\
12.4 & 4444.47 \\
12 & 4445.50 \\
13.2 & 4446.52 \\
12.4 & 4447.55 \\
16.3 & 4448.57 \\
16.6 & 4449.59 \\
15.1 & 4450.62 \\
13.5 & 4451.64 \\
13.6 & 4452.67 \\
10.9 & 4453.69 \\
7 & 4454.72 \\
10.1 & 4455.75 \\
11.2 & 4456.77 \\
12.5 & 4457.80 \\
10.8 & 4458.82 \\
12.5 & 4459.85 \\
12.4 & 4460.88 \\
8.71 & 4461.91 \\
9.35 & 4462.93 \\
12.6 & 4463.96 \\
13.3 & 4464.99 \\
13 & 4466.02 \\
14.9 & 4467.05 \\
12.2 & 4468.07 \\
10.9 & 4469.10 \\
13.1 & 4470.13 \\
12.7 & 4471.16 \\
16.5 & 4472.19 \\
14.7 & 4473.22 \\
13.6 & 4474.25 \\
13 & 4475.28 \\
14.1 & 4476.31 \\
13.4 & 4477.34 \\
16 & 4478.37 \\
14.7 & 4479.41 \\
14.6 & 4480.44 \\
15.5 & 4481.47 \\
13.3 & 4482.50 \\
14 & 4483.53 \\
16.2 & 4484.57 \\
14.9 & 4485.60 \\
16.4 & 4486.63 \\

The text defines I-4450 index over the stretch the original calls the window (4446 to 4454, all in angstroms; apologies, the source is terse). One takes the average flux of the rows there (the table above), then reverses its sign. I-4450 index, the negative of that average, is -14.0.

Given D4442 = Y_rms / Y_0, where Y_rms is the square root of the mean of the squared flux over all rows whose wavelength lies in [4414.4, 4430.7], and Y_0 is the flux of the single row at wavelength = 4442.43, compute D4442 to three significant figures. 1.12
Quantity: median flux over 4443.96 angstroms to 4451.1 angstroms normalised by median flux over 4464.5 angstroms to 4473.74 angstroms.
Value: 1.01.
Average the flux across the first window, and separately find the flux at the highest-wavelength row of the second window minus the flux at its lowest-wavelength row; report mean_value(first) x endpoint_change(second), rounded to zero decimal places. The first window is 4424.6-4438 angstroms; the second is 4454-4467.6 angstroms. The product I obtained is 88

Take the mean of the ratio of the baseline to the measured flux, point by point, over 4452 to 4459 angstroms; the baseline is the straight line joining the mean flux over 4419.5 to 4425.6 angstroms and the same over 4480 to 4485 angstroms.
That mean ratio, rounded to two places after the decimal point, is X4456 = 1.21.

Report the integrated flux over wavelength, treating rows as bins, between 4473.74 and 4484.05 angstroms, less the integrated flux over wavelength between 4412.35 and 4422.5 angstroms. 32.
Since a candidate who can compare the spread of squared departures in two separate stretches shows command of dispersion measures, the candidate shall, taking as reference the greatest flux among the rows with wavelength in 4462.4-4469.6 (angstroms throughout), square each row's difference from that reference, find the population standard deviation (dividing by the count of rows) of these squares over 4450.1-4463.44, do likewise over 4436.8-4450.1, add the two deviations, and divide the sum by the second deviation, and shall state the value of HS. 3.0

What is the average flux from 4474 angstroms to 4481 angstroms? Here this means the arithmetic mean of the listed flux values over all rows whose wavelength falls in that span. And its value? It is 14.2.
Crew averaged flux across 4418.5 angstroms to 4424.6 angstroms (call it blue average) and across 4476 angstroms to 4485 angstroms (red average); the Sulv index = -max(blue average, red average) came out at -14.6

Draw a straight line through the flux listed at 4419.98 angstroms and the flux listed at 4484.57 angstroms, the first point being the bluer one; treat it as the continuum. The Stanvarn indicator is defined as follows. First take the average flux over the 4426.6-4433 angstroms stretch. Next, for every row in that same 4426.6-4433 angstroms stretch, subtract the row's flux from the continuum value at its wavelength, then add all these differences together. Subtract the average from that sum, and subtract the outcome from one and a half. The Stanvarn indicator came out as 20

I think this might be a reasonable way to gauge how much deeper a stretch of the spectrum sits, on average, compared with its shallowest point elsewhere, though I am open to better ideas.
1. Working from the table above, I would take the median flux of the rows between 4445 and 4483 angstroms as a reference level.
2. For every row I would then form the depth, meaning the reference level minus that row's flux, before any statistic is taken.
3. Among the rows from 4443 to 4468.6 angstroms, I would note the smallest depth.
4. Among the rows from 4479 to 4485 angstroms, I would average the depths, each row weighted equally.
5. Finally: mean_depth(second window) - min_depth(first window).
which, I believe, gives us 1.9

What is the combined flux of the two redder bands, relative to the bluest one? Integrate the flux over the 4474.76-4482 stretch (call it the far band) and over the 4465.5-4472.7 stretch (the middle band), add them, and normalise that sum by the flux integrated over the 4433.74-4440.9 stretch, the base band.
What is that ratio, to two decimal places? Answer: 2.31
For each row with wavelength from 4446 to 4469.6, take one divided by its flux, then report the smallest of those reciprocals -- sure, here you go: 0.0602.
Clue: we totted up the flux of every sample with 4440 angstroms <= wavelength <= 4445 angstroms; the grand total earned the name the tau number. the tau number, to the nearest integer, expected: 57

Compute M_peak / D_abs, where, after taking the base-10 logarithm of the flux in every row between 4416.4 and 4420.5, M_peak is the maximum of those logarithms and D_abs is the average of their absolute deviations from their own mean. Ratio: 22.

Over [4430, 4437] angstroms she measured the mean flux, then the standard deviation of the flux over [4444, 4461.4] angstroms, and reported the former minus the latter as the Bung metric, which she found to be 8.5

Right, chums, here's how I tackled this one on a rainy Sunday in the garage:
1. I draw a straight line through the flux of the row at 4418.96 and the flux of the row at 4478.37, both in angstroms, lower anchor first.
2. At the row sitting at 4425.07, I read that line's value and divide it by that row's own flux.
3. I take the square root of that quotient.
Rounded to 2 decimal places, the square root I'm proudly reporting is 1.16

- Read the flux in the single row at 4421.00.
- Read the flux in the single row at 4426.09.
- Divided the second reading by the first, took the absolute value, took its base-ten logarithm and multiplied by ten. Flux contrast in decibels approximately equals -2.2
